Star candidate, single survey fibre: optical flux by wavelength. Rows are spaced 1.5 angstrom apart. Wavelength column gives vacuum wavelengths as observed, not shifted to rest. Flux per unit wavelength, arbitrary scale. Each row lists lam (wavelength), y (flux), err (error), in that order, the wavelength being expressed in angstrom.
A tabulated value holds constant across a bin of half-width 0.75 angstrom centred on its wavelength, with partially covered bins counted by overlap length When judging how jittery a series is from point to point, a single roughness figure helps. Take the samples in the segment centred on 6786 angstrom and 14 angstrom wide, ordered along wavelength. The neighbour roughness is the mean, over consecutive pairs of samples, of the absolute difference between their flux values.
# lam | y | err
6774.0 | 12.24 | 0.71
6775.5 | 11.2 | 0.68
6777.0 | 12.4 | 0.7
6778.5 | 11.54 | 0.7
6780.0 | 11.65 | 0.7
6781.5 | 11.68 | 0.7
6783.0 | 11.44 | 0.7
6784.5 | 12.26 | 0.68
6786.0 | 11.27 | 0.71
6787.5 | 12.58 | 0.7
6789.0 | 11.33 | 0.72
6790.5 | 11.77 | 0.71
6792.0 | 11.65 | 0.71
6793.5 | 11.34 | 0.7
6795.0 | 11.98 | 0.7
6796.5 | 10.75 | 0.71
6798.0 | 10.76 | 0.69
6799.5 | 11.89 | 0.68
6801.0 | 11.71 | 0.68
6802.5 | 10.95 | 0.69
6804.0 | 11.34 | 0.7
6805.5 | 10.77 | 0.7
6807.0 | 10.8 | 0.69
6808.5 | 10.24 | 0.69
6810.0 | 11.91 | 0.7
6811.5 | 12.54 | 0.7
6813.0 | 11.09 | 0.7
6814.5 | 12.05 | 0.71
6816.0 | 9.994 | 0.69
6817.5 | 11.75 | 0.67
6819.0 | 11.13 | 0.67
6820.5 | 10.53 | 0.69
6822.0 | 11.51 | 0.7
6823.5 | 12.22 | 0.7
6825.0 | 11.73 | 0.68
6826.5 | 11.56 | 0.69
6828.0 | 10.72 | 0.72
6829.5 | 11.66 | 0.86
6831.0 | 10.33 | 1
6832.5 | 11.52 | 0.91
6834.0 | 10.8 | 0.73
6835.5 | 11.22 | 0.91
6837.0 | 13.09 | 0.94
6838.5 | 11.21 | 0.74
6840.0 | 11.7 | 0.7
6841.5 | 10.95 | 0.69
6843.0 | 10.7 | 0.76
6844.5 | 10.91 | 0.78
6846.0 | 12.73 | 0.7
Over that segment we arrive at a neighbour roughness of 0.65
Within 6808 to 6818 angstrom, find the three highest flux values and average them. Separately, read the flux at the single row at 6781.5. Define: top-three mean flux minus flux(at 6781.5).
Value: 0.49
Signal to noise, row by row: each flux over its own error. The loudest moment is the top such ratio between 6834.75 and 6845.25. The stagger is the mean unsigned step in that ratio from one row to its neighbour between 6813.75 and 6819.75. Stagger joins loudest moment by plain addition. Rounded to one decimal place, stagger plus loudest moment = 18.9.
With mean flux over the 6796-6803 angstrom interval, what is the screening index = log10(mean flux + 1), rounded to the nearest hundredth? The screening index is 1.09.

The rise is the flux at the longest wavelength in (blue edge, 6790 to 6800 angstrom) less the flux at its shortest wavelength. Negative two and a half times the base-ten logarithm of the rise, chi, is 2.3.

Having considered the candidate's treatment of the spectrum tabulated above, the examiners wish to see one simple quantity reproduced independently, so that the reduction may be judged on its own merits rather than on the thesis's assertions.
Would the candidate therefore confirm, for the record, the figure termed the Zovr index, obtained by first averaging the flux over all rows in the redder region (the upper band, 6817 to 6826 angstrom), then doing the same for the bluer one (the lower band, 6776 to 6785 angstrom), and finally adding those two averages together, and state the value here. 23.3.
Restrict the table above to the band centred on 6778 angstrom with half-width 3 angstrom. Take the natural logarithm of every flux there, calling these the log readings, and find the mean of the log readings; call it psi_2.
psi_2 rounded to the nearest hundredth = 2.46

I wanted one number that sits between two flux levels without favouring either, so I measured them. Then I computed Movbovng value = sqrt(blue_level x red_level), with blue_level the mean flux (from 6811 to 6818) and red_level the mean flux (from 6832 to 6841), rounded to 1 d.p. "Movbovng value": 11.5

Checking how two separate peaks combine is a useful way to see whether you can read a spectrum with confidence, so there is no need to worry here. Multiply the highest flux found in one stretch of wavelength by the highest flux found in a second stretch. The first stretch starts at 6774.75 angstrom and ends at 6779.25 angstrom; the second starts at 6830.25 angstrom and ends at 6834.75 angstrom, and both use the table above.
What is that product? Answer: 143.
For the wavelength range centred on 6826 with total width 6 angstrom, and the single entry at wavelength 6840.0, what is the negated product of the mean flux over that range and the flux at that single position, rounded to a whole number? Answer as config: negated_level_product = -135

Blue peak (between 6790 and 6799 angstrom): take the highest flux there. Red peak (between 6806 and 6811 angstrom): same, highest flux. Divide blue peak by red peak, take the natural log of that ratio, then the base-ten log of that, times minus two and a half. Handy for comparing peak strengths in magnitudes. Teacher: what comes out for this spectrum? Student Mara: 5.6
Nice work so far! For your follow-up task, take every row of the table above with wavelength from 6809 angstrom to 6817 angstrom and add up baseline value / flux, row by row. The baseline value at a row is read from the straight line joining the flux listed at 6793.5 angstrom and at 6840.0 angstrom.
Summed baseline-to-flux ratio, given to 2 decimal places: 5.02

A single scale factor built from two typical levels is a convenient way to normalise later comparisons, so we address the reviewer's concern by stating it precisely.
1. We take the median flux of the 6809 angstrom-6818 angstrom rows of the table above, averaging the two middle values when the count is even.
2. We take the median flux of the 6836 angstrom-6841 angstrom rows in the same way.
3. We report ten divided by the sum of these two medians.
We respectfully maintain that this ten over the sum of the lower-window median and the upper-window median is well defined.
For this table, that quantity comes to 0.425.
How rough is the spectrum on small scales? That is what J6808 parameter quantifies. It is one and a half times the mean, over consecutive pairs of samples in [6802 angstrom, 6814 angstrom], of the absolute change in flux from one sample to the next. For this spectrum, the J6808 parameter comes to 1.1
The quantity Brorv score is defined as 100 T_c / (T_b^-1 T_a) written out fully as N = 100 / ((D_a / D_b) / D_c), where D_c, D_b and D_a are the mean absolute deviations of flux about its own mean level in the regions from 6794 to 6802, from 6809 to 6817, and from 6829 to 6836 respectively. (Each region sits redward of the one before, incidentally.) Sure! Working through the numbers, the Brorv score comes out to 96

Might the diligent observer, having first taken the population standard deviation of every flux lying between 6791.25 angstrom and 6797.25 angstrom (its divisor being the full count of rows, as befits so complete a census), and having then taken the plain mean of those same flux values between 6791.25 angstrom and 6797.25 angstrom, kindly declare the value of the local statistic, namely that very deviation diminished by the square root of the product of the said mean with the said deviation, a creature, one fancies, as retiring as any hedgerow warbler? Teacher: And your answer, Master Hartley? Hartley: -1.82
